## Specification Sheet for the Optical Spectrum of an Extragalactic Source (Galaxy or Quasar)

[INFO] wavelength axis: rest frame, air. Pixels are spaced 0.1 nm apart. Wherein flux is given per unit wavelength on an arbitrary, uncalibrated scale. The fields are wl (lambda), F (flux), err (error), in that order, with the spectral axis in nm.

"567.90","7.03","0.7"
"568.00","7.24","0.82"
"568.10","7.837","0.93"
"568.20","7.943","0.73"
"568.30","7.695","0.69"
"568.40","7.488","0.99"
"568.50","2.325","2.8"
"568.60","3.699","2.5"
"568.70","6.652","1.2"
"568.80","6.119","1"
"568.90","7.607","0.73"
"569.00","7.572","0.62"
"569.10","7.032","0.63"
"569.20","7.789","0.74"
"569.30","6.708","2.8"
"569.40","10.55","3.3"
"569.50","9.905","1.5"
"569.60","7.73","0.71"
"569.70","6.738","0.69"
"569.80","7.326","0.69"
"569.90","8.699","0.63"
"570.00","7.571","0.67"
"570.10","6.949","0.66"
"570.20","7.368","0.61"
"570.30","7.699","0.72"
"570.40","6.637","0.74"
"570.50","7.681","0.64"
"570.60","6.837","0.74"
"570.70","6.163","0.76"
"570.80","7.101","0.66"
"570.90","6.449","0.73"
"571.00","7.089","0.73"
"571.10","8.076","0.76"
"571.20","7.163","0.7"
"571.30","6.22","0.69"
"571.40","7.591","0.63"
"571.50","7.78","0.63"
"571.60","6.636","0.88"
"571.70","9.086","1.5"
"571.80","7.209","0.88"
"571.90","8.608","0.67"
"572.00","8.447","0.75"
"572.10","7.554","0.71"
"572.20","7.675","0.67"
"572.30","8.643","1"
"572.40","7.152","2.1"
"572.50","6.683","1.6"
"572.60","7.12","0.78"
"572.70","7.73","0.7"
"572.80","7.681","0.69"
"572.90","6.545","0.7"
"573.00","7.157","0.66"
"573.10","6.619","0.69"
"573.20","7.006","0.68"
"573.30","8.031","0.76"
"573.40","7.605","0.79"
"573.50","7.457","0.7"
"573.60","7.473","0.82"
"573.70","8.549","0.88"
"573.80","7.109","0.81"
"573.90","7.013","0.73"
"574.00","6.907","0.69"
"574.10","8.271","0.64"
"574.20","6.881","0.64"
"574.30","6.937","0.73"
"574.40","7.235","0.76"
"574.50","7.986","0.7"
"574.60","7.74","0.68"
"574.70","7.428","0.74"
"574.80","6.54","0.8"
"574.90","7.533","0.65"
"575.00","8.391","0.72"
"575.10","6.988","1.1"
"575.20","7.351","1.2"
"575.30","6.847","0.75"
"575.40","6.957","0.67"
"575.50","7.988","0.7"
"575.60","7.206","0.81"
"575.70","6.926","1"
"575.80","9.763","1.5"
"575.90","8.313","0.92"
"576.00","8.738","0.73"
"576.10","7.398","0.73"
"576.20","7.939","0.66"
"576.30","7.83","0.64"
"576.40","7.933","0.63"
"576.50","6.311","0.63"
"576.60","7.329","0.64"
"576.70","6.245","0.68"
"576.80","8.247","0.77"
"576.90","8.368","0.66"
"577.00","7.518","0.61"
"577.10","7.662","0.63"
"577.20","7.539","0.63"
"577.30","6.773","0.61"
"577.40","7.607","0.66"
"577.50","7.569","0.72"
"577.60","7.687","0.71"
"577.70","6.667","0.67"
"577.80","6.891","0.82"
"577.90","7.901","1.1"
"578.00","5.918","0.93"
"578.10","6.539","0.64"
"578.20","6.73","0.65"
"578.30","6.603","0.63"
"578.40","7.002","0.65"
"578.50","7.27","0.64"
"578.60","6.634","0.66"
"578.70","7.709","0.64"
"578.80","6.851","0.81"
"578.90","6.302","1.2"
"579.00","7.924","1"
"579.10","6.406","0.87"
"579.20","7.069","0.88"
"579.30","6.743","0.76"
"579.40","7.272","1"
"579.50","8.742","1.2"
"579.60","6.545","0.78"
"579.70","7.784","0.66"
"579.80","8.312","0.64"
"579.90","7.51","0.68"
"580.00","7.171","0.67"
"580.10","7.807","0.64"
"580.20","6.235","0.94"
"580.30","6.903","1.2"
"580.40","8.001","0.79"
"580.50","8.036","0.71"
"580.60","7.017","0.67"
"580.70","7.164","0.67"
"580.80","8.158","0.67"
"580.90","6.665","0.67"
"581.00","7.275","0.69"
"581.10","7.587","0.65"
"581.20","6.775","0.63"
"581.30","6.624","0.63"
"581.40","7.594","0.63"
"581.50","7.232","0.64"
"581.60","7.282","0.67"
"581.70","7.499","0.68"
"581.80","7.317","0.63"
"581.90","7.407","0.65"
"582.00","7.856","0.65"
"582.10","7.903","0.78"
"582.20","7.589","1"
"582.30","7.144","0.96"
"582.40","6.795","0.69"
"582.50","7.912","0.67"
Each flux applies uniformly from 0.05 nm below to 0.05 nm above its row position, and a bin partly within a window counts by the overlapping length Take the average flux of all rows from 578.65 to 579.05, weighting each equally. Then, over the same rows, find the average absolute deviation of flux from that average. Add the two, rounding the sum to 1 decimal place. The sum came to 7.8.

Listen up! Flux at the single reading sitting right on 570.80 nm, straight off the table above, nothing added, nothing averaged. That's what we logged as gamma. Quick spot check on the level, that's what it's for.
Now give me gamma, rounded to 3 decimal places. 7.101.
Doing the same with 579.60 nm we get 6.545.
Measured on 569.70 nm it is 6.738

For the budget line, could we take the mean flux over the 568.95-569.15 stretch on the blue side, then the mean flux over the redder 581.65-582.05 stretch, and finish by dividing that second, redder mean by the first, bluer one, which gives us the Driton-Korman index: 1.03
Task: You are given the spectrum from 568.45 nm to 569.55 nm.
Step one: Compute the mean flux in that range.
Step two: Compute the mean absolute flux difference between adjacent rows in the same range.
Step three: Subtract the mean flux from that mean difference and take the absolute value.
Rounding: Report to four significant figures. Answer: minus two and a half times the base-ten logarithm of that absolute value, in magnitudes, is -1.867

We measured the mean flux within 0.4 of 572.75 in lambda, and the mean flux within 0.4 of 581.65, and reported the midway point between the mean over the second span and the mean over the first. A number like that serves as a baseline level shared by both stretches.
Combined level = 7.22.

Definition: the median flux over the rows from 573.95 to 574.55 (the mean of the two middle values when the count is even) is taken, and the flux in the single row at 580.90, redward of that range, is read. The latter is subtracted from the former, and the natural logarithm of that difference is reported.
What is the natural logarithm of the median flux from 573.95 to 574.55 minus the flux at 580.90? -0.9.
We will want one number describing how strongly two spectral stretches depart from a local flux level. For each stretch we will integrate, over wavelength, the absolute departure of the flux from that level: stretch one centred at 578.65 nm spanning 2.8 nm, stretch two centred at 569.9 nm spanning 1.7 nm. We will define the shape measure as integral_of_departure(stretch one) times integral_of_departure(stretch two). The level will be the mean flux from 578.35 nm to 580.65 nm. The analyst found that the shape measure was 2.1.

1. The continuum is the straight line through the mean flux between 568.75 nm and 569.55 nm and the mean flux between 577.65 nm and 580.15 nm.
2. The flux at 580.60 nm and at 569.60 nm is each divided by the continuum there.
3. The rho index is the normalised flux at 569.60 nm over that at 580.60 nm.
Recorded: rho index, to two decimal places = 0.98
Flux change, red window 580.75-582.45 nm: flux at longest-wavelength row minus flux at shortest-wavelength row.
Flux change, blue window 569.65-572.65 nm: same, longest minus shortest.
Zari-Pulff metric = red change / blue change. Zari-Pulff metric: -3.6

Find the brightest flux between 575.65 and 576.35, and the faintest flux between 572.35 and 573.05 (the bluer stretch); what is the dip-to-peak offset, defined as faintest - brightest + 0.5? -2.7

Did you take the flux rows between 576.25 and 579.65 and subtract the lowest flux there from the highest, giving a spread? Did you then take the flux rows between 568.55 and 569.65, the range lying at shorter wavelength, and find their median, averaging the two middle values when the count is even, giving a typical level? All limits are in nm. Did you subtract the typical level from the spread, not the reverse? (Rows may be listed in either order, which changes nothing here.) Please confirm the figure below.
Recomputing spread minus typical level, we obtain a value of -4.7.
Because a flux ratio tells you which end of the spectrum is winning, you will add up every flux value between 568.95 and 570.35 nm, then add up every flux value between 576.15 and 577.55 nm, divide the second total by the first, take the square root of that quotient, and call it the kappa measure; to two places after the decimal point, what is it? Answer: 0.98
